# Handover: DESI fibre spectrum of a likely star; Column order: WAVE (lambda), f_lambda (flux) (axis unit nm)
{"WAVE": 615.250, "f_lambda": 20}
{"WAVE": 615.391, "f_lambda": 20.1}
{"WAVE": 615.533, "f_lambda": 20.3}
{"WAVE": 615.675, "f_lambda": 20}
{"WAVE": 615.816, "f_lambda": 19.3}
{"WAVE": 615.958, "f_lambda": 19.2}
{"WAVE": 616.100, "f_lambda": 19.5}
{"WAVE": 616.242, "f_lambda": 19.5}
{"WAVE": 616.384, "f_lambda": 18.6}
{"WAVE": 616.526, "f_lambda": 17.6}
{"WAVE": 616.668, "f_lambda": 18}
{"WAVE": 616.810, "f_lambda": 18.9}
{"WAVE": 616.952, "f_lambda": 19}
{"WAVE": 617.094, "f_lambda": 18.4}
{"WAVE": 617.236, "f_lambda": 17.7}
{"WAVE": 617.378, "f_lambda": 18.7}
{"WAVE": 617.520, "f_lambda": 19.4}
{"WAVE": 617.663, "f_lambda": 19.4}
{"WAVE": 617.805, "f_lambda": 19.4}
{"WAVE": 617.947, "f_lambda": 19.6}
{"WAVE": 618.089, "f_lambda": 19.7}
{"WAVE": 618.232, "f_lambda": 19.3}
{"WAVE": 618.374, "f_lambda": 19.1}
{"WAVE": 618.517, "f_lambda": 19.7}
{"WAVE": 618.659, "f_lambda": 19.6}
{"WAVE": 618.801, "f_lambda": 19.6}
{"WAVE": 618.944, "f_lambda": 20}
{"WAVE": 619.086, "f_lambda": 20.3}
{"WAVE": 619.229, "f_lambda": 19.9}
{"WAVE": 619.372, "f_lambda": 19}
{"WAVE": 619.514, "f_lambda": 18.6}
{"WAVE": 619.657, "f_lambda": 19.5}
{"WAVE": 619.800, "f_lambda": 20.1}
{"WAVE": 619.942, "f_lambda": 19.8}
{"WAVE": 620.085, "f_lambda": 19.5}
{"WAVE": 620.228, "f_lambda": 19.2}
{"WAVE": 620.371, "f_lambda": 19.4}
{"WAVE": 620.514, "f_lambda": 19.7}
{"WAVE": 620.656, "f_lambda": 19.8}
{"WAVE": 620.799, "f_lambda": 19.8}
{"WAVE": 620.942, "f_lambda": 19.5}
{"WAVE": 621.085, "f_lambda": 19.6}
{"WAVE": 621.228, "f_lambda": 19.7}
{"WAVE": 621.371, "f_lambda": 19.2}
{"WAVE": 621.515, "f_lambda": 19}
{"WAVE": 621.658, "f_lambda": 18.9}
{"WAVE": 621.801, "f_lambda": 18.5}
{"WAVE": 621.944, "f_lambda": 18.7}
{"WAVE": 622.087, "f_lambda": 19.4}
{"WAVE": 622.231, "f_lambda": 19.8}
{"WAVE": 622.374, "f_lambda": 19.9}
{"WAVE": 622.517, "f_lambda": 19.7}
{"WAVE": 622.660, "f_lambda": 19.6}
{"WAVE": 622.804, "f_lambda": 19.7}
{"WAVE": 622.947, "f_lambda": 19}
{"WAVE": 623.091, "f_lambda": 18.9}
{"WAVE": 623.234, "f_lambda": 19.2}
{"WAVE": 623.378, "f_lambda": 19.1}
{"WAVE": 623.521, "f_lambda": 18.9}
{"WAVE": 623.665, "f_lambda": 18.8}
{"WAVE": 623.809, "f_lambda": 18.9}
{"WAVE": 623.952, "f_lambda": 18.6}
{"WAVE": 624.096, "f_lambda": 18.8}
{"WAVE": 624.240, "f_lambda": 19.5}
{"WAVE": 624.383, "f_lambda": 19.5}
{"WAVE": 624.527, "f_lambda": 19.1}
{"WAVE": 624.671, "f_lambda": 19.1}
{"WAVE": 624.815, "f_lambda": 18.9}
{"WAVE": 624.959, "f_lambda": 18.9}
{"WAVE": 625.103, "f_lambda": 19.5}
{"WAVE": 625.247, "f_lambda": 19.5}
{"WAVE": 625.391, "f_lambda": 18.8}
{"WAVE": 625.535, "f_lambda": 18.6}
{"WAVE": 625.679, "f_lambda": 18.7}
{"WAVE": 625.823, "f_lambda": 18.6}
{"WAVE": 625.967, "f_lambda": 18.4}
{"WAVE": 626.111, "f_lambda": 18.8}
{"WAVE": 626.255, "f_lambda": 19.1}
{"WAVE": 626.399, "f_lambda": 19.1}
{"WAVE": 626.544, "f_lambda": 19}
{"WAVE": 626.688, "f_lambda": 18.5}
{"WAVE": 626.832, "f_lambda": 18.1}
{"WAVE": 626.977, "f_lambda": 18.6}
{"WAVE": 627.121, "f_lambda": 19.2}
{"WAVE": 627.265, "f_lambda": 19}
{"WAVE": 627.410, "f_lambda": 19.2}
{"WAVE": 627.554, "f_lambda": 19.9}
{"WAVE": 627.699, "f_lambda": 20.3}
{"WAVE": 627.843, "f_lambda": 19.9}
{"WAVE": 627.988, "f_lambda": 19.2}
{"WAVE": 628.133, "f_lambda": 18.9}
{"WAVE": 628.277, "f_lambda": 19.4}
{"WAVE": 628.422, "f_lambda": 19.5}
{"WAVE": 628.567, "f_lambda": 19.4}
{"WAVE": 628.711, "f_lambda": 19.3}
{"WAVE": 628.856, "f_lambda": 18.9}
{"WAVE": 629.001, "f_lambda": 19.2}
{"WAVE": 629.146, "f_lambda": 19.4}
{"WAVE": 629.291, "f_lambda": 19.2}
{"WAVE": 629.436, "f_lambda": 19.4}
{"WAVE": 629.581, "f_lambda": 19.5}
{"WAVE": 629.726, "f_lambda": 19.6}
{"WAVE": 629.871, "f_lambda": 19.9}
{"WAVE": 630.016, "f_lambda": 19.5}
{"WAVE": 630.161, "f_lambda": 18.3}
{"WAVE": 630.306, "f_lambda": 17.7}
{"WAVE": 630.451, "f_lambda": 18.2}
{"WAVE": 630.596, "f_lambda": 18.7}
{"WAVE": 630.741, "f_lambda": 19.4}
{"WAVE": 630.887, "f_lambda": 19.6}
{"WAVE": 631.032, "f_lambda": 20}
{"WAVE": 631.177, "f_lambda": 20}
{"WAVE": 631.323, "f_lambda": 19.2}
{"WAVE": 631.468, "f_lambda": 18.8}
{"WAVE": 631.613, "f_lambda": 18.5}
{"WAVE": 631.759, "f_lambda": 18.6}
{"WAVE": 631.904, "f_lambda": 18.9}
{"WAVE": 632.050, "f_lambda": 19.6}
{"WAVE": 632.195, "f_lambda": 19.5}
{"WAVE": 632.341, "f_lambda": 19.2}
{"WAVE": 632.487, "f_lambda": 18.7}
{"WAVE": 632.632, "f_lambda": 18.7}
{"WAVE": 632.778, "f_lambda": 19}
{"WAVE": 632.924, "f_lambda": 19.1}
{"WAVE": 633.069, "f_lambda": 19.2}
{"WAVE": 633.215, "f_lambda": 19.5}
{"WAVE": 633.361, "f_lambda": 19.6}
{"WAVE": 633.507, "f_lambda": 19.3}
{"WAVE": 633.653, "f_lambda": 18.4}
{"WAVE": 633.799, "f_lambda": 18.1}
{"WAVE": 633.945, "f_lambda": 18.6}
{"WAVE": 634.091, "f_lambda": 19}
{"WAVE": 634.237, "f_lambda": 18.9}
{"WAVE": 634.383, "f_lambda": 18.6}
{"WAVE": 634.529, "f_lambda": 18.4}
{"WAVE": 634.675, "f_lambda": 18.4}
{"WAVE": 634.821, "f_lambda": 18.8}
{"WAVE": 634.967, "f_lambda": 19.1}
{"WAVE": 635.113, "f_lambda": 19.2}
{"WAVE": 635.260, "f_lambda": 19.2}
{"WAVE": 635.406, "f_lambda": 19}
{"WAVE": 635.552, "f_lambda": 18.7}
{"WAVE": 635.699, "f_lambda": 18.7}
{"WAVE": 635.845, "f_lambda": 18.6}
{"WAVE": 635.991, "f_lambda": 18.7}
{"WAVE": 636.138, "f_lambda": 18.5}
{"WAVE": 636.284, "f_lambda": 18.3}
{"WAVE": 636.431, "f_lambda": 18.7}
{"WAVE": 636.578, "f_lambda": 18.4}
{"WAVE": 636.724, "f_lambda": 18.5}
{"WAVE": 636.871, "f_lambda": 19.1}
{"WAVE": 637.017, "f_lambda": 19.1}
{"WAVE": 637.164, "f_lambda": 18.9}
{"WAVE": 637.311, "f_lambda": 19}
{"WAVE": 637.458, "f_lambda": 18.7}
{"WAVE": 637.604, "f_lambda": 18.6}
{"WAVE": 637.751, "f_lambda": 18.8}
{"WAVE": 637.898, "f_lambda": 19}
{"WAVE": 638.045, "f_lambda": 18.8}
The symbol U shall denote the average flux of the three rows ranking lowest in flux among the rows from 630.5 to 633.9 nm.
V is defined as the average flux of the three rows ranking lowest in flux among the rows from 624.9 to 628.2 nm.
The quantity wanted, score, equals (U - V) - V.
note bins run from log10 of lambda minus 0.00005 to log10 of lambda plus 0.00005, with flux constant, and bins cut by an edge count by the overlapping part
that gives -18.3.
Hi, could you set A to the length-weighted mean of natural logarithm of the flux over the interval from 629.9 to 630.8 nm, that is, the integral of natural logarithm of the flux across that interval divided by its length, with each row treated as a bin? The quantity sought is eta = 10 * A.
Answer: 29.3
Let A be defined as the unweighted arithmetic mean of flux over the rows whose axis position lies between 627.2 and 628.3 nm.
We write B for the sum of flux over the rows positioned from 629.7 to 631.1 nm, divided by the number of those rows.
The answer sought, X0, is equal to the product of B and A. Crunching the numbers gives 372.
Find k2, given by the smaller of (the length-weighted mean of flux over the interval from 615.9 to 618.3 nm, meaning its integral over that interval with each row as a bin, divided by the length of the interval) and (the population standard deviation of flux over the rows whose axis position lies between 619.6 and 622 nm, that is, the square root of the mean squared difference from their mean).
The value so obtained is 0.42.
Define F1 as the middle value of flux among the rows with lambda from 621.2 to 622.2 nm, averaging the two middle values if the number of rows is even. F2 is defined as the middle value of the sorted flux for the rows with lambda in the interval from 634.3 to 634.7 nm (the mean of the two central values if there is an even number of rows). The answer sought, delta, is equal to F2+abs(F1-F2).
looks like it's 19.00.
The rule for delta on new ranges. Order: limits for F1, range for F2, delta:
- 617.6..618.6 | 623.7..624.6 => 19.40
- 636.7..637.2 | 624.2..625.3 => 19.60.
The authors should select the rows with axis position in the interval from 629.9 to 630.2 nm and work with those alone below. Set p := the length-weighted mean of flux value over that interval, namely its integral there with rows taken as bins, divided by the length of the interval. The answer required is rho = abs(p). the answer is 19.1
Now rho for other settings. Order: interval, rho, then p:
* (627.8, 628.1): 19.4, 19.4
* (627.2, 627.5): 19.1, 19.1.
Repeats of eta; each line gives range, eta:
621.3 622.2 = 29.4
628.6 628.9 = 29.6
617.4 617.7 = 29.5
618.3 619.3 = 29.8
